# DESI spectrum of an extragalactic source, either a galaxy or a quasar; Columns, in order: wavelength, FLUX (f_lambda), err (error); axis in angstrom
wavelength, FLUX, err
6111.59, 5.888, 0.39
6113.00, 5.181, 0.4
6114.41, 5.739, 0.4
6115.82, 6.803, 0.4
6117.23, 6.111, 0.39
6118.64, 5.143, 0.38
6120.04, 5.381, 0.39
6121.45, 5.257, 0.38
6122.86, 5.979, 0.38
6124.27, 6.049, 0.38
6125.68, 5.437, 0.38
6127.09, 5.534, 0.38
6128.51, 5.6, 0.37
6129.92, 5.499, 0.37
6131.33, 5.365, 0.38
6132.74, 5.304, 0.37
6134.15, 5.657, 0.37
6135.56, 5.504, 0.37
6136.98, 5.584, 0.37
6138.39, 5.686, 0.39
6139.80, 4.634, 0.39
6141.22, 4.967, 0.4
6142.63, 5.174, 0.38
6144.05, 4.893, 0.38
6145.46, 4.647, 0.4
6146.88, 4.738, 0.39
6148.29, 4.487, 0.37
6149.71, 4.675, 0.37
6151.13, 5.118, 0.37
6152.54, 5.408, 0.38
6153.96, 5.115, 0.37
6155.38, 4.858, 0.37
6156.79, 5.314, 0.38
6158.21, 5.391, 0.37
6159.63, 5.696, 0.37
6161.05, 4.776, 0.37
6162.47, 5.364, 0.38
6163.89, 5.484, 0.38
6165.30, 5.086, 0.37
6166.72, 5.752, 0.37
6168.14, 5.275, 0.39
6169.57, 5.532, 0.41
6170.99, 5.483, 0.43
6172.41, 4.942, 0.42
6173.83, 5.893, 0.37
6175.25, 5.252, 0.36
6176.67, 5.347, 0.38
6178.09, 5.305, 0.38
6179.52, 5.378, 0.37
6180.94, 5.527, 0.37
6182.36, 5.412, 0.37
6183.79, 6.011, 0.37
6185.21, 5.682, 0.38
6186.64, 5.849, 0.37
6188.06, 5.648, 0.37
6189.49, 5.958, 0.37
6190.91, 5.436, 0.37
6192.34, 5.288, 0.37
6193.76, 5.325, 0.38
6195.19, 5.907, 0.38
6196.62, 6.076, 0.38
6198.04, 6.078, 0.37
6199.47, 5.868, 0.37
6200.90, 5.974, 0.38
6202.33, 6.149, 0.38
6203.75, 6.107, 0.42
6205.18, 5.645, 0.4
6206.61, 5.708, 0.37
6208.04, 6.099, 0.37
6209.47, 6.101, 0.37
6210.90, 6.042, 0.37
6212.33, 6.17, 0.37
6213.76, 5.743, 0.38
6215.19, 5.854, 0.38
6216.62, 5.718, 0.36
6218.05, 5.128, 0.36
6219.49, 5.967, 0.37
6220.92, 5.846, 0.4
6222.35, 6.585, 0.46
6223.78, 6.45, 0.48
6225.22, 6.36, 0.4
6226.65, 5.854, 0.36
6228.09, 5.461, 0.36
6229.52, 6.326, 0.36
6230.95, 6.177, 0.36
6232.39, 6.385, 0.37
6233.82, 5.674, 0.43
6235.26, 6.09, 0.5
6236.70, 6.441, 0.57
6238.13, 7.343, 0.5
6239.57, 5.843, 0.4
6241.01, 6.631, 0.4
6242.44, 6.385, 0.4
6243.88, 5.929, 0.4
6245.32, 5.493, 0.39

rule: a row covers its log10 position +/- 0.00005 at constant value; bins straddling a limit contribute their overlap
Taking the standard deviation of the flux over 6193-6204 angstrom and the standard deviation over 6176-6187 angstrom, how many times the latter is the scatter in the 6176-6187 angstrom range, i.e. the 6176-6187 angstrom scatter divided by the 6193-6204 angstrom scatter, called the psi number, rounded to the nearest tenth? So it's 1.0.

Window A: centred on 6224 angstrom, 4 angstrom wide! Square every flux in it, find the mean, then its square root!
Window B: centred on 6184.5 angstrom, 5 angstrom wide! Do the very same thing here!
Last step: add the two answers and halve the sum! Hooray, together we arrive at 6.1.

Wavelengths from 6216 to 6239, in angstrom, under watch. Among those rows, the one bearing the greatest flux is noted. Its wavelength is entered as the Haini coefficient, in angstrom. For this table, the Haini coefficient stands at 6238.13 angstrom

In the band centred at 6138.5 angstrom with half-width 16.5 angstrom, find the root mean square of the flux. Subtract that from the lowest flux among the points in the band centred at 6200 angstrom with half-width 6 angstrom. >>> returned 0.36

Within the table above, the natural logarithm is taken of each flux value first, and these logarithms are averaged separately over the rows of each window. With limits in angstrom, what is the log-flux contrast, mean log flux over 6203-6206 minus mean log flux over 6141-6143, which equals 0.15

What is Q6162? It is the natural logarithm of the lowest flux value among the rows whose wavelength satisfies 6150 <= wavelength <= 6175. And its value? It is 1.56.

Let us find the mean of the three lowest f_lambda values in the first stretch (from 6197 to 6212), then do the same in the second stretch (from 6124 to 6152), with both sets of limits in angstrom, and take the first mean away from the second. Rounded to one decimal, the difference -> -1.2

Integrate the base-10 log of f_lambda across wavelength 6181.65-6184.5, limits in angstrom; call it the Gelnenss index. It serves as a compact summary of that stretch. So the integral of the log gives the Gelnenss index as 2.15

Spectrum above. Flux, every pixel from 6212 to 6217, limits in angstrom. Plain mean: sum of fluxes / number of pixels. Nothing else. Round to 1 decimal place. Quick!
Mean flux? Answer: 5.9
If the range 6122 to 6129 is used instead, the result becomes 5.7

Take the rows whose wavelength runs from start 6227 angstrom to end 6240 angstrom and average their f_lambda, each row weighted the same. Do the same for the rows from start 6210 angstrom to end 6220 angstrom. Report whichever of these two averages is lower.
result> 5.8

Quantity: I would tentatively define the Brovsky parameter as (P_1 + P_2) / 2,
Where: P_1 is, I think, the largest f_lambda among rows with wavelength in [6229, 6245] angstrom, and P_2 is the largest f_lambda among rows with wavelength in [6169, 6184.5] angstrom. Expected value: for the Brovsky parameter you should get 6.7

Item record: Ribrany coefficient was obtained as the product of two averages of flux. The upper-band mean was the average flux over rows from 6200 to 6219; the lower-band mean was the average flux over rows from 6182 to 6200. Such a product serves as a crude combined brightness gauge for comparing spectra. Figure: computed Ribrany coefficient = 33.7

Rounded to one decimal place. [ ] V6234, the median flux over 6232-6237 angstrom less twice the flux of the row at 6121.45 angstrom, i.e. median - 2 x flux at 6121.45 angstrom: -4.3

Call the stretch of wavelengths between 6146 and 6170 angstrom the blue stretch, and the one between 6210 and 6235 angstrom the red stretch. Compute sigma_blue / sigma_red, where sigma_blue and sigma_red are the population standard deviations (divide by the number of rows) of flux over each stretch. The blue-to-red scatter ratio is 0.96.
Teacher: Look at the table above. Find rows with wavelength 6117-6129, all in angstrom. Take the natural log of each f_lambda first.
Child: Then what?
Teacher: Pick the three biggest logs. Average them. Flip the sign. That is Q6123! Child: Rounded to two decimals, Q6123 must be -1.80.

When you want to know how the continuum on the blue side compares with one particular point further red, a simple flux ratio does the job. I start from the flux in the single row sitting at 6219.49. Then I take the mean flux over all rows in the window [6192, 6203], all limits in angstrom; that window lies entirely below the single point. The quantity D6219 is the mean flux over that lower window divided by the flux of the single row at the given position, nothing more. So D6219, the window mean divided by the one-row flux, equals 0.98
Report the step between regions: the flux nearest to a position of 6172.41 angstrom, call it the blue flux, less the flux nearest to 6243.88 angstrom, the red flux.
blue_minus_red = -1.0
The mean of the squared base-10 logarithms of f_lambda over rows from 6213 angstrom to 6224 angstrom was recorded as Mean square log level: 0.59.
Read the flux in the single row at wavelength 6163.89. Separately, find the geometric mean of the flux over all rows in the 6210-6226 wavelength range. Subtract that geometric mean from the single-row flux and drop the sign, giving 0.5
